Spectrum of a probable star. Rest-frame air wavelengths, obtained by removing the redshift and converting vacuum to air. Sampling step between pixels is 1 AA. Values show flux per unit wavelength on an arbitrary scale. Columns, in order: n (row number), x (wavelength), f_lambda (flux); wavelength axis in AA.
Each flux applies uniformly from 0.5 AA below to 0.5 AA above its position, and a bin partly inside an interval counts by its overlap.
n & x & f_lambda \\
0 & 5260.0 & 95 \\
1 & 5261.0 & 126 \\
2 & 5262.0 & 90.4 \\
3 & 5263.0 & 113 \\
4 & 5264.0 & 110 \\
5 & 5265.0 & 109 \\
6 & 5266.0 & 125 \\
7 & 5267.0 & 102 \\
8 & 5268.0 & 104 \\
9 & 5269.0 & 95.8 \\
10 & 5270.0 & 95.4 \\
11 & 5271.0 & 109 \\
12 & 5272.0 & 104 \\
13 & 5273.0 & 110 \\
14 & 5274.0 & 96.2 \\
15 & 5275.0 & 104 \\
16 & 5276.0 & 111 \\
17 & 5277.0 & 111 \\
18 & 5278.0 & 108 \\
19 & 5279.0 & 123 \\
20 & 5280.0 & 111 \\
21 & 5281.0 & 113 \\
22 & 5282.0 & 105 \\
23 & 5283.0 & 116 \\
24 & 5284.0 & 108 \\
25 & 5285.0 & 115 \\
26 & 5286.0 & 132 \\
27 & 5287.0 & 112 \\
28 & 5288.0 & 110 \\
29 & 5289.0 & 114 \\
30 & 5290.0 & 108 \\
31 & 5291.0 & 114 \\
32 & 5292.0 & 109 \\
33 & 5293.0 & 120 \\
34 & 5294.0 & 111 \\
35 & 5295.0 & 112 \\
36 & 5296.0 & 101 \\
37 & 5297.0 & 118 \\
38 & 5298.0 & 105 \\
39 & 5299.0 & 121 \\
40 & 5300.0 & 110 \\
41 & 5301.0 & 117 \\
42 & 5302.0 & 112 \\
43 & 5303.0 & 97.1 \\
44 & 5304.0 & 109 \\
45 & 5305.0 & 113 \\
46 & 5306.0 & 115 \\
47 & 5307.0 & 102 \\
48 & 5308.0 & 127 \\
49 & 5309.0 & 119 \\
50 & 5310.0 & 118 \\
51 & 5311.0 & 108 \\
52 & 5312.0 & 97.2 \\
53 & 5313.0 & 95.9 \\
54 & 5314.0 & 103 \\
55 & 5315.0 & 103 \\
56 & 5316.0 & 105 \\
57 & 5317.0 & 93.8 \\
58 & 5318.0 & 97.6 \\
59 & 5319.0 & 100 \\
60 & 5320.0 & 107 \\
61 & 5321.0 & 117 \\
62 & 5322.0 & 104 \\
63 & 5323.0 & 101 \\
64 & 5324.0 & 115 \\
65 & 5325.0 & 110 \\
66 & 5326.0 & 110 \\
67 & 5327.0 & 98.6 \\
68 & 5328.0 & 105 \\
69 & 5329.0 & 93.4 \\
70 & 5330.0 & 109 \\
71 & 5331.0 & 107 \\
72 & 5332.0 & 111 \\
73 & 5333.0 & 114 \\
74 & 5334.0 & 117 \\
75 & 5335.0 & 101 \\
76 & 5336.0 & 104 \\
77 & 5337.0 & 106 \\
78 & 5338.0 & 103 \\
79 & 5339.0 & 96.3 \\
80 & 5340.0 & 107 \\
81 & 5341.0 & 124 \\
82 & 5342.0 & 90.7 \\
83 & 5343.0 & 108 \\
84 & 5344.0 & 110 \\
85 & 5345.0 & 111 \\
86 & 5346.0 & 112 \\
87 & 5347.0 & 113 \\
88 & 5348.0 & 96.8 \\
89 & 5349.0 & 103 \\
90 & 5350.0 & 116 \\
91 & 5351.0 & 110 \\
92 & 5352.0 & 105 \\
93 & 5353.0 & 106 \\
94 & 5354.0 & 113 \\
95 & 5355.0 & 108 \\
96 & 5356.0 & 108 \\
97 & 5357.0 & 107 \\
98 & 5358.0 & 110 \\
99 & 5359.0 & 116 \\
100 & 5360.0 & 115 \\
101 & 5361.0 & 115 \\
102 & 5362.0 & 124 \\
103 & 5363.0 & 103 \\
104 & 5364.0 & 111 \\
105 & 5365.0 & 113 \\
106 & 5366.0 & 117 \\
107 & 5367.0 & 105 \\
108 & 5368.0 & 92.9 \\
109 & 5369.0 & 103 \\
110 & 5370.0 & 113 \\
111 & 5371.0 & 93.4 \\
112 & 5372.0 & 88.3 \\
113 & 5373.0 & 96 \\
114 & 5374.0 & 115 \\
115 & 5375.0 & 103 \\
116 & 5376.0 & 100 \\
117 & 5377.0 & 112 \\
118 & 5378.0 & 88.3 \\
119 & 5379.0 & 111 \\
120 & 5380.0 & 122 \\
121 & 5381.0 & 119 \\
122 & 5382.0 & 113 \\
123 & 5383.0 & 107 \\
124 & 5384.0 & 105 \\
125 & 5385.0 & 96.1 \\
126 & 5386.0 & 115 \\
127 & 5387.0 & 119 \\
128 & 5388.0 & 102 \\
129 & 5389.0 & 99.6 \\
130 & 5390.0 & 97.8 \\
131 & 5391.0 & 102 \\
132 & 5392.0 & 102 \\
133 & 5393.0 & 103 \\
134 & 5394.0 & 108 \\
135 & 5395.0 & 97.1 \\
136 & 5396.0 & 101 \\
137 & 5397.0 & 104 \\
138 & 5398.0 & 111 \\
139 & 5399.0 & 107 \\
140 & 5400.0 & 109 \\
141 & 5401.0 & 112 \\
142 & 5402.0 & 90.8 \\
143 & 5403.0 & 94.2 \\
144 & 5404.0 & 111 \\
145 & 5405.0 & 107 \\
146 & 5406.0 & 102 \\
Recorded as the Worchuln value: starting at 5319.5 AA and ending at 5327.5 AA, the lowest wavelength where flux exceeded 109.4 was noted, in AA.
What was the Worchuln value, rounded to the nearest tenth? 5321.0 AA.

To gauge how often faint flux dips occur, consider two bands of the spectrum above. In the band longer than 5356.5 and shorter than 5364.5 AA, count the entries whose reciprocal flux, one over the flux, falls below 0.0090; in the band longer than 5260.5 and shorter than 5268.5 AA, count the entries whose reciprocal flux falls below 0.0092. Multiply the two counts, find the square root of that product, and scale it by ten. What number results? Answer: 45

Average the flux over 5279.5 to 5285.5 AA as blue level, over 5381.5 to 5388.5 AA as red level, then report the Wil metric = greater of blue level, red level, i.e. 111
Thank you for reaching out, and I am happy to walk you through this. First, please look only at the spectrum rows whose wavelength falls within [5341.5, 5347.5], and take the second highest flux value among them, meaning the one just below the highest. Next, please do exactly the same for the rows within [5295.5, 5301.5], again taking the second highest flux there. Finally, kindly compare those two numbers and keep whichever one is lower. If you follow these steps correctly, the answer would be 112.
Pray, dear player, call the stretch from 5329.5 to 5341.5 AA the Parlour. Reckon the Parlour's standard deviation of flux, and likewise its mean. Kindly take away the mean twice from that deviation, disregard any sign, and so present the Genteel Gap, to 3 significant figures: 209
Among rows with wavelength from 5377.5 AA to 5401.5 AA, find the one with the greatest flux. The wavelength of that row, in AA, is 5380.0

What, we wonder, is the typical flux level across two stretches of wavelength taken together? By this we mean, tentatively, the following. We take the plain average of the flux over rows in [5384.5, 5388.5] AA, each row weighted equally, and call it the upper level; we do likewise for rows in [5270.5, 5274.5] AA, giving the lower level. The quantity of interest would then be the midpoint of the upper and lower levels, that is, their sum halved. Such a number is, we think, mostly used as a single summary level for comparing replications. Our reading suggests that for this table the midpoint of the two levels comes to 106.4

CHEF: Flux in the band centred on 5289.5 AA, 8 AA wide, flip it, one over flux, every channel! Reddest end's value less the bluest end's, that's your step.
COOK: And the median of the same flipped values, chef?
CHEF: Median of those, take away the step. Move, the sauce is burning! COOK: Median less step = 0.0081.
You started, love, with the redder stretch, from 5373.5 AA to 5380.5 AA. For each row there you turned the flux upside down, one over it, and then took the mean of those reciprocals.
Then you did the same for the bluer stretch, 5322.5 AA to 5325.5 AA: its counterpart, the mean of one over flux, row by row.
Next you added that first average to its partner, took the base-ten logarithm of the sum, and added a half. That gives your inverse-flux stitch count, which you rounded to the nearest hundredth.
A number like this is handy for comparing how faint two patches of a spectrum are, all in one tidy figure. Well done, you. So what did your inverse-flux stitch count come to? -1.23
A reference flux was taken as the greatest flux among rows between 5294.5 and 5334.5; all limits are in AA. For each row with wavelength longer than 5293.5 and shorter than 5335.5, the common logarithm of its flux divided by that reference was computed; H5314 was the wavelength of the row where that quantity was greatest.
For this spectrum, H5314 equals 5308.0 AA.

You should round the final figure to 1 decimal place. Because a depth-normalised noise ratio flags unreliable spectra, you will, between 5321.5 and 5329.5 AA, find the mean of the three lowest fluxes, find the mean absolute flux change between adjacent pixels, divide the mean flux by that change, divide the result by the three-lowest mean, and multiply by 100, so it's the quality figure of 14.6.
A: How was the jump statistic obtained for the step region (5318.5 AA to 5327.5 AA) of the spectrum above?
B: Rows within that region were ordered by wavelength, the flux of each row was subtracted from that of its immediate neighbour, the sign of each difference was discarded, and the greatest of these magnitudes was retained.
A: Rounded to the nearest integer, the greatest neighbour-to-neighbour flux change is 14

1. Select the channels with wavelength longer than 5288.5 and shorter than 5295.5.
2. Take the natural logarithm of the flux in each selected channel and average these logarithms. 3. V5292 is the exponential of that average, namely 113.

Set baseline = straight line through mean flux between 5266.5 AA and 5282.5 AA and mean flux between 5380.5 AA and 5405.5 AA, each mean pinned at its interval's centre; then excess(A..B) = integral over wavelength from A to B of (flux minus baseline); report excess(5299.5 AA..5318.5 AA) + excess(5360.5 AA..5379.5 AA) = 26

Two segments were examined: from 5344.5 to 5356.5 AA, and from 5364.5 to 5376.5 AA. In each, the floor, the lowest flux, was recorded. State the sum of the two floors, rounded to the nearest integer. 185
